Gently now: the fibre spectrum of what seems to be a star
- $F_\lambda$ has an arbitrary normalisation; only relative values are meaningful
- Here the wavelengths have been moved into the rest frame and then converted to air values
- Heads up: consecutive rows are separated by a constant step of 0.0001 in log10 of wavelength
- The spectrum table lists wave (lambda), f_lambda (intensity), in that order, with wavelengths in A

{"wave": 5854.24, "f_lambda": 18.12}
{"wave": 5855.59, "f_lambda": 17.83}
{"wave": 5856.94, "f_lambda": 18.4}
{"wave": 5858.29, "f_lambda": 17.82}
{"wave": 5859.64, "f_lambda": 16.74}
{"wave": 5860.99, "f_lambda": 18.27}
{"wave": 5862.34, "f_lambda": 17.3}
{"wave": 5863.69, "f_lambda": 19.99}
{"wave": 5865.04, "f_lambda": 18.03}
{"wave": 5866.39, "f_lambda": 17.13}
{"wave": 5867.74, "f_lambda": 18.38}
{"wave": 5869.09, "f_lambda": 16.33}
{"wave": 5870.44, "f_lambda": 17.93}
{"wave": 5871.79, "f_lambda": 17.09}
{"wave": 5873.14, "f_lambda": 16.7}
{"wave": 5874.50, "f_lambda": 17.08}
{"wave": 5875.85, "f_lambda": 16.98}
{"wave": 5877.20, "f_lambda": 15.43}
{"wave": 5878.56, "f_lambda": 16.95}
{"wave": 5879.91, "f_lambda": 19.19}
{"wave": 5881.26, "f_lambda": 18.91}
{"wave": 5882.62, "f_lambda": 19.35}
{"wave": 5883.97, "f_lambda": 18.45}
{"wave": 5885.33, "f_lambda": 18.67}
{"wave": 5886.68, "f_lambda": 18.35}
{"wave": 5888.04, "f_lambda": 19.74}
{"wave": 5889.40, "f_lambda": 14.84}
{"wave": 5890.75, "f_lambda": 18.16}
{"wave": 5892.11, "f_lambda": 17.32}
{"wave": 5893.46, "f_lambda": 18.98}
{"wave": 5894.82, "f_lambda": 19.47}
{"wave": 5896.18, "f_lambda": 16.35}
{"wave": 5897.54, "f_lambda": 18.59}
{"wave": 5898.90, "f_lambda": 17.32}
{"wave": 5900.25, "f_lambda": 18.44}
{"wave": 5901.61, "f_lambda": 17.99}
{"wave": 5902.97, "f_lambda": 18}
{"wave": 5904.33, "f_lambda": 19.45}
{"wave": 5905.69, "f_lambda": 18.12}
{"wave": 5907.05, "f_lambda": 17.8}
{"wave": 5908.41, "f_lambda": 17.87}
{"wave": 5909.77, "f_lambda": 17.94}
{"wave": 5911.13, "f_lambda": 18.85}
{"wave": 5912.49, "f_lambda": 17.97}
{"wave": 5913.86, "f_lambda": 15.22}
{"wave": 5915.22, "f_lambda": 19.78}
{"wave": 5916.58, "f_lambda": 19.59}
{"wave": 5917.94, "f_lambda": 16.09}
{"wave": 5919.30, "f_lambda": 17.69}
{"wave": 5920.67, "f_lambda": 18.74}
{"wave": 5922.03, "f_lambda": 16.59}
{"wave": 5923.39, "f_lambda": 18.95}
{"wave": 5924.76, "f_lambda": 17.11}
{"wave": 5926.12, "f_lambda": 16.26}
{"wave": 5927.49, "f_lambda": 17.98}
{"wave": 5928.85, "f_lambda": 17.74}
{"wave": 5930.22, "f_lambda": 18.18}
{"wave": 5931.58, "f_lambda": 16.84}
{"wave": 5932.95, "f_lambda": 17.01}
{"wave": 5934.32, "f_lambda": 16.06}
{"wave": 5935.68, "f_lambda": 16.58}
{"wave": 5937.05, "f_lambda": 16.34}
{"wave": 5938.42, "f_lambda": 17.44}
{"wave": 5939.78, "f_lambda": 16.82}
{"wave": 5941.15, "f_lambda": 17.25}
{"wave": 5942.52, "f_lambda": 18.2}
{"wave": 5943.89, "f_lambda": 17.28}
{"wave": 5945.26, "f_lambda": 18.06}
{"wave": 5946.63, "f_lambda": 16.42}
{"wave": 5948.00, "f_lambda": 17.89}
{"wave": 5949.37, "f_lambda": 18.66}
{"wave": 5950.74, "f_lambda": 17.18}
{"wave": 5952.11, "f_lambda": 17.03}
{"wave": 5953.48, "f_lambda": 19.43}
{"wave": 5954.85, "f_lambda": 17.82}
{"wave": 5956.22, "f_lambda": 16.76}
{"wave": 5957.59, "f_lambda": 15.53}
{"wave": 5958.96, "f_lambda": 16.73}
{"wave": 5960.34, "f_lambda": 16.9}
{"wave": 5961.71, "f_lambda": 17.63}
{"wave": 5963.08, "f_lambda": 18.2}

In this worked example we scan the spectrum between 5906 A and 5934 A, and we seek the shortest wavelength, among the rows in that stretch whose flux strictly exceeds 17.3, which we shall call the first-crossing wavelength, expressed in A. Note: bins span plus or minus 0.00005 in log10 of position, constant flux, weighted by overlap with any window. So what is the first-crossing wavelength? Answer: 5907.05 A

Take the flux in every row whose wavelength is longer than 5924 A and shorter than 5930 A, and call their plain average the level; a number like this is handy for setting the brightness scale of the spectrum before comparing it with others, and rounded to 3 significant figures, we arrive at 17.3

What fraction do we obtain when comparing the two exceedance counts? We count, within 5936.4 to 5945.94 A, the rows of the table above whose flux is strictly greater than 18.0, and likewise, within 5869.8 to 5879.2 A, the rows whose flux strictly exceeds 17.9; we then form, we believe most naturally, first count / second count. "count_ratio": 2.0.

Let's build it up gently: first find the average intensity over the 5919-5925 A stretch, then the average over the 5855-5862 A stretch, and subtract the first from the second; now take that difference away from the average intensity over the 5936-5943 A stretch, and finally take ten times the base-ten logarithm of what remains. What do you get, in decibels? 12.4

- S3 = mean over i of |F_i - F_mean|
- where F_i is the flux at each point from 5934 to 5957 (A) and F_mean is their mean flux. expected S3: 0.70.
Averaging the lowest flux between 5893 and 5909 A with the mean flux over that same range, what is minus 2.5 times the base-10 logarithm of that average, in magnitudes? -3.09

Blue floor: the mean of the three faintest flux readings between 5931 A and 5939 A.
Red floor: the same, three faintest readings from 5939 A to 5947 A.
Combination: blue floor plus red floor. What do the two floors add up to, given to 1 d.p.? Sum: 33.2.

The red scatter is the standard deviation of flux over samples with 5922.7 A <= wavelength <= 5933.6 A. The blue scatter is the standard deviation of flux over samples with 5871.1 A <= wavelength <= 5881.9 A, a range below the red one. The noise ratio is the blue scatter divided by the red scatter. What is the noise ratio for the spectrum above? 1.4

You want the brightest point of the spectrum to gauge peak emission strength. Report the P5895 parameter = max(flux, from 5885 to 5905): 19.74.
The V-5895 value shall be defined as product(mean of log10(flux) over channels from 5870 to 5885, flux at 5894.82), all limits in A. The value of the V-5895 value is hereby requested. 24.3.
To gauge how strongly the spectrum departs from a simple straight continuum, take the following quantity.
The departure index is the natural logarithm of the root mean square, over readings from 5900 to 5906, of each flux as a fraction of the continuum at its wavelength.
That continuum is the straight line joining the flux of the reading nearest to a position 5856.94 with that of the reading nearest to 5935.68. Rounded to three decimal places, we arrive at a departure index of 0.060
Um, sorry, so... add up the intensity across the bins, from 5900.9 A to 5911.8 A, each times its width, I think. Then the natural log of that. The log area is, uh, 5.29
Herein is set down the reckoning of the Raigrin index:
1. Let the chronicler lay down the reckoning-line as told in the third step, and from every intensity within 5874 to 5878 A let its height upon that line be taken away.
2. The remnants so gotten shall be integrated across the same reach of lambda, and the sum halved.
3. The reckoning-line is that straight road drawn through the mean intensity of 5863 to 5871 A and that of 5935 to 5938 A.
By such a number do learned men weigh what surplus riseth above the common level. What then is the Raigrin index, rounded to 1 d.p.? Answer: -2.6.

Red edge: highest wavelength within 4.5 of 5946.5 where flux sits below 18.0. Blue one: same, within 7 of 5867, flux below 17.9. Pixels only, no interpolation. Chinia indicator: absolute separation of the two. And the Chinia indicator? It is 77.6 A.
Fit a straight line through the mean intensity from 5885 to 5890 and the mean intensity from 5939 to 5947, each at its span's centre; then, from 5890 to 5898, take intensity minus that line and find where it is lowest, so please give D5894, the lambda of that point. 5896.18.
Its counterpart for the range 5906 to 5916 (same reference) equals 5913.86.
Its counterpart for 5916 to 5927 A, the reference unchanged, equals 5917.94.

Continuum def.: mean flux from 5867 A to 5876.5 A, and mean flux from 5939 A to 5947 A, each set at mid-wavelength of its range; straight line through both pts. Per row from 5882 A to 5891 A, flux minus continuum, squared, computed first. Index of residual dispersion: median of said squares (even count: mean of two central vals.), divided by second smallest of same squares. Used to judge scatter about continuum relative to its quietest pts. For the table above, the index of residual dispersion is 1.7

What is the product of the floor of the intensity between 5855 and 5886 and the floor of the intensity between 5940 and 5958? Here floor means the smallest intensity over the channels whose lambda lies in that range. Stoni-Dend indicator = 240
